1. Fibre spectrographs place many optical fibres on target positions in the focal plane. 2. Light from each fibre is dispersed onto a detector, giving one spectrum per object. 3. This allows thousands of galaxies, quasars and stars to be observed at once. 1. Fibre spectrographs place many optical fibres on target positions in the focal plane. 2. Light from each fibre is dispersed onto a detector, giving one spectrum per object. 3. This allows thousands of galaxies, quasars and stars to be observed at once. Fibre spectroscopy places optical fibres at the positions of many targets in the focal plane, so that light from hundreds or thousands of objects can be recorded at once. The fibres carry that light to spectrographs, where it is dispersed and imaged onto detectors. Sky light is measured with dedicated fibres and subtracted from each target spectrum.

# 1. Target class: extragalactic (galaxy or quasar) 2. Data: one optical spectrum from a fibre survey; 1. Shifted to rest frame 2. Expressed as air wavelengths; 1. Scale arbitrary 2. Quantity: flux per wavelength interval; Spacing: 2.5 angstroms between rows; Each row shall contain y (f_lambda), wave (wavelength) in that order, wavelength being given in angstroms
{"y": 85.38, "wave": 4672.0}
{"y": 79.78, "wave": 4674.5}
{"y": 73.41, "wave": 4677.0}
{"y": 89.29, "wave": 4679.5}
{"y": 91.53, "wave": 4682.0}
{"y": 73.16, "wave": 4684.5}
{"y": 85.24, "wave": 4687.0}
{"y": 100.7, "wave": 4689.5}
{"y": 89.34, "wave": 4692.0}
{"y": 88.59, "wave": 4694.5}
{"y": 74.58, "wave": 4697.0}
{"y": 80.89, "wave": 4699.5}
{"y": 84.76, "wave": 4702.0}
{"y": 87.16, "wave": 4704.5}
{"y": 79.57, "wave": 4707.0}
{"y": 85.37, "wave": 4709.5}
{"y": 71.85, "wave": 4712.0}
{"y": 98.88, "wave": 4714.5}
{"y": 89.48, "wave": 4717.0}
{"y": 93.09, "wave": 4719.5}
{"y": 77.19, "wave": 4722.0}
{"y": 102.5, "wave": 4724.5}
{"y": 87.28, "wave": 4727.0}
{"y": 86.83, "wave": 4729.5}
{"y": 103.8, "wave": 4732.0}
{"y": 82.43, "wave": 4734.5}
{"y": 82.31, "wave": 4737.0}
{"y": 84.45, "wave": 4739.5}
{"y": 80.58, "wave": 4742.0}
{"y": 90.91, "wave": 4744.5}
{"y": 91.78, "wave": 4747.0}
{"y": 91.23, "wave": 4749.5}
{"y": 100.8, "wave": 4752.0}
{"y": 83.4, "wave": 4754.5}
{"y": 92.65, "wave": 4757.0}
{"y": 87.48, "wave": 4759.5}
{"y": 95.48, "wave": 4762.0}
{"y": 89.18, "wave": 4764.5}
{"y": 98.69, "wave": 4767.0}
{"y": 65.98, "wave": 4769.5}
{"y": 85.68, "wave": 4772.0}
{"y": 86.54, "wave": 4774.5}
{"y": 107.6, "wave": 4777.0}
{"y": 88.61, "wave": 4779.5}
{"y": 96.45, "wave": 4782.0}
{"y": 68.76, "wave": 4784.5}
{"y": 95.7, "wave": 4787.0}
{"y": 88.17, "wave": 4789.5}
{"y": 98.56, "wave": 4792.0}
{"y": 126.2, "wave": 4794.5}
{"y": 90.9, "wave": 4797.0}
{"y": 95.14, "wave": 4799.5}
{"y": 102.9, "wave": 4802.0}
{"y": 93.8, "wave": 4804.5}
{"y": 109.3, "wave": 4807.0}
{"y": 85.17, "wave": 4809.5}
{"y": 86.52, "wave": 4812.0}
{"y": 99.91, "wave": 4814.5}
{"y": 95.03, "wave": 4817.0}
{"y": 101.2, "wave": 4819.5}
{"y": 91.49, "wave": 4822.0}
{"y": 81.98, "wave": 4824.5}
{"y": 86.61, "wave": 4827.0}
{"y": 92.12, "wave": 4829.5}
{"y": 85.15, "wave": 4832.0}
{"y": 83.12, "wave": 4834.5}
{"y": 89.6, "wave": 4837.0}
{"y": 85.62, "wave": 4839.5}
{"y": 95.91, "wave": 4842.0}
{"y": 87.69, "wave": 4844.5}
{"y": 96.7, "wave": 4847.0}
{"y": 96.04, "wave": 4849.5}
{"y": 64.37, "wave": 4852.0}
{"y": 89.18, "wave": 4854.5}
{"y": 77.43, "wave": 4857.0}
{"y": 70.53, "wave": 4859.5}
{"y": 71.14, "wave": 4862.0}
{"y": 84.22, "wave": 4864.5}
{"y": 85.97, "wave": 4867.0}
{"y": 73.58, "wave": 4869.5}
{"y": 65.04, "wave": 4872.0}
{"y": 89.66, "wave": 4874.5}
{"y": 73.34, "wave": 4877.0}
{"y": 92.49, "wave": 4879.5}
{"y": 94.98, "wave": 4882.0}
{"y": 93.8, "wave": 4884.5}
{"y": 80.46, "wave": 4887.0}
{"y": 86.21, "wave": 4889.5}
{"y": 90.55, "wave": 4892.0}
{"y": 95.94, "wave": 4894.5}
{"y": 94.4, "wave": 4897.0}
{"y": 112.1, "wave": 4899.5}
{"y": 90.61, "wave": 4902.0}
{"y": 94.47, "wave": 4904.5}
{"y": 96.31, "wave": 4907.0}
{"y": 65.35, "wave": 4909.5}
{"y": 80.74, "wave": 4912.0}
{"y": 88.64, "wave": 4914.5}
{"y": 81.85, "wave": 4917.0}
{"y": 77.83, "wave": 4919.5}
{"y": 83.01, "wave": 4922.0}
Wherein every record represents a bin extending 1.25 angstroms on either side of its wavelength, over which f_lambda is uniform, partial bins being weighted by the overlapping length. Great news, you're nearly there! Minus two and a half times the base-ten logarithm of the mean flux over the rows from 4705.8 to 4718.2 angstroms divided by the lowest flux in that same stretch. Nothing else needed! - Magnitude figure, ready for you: -0.18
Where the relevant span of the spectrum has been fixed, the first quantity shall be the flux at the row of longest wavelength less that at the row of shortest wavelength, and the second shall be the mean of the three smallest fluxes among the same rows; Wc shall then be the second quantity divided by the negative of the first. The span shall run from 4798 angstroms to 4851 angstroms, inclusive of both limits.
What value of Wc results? -93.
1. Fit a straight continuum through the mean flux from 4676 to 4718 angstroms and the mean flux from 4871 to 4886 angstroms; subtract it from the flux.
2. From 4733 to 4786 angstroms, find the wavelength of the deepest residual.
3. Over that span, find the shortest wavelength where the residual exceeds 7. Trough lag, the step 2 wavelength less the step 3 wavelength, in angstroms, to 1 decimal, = 17.5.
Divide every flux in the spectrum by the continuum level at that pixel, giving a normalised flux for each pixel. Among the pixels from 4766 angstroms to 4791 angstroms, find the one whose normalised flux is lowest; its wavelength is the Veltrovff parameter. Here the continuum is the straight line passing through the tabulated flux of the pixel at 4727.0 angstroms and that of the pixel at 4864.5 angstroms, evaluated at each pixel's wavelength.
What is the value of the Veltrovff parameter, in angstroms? 4769.5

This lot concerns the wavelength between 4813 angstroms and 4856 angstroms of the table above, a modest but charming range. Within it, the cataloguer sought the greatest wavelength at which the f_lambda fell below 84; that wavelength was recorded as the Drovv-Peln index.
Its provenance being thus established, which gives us 4852.0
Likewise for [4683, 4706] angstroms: 4699.5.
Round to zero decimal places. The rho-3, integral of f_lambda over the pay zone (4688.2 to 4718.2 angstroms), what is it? 2578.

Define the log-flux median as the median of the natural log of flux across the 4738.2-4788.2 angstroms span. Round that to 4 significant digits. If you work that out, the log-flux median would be 4.500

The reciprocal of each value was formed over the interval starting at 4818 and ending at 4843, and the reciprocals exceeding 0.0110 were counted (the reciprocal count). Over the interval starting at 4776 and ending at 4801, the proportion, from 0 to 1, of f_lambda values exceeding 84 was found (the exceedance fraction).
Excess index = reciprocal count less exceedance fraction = 5.1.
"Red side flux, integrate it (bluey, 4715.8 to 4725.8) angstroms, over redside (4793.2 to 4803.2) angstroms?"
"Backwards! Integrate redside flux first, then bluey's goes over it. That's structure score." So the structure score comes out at 0.87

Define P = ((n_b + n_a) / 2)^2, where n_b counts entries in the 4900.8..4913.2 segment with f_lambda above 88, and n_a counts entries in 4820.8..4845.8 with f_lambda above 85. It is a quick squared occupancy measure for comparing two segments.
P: 30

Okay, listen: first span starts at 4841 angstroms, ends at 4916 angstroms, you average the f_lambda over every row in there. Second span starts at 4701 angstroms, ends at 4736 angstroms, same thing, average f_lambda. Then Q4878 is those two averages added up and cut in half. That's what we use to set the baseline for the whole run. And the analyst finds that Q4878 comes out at 86.9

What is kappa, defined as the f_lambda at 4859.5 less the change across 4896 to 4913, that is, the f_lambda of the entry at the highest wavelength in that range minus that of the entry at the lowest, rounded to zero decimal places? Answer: 84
